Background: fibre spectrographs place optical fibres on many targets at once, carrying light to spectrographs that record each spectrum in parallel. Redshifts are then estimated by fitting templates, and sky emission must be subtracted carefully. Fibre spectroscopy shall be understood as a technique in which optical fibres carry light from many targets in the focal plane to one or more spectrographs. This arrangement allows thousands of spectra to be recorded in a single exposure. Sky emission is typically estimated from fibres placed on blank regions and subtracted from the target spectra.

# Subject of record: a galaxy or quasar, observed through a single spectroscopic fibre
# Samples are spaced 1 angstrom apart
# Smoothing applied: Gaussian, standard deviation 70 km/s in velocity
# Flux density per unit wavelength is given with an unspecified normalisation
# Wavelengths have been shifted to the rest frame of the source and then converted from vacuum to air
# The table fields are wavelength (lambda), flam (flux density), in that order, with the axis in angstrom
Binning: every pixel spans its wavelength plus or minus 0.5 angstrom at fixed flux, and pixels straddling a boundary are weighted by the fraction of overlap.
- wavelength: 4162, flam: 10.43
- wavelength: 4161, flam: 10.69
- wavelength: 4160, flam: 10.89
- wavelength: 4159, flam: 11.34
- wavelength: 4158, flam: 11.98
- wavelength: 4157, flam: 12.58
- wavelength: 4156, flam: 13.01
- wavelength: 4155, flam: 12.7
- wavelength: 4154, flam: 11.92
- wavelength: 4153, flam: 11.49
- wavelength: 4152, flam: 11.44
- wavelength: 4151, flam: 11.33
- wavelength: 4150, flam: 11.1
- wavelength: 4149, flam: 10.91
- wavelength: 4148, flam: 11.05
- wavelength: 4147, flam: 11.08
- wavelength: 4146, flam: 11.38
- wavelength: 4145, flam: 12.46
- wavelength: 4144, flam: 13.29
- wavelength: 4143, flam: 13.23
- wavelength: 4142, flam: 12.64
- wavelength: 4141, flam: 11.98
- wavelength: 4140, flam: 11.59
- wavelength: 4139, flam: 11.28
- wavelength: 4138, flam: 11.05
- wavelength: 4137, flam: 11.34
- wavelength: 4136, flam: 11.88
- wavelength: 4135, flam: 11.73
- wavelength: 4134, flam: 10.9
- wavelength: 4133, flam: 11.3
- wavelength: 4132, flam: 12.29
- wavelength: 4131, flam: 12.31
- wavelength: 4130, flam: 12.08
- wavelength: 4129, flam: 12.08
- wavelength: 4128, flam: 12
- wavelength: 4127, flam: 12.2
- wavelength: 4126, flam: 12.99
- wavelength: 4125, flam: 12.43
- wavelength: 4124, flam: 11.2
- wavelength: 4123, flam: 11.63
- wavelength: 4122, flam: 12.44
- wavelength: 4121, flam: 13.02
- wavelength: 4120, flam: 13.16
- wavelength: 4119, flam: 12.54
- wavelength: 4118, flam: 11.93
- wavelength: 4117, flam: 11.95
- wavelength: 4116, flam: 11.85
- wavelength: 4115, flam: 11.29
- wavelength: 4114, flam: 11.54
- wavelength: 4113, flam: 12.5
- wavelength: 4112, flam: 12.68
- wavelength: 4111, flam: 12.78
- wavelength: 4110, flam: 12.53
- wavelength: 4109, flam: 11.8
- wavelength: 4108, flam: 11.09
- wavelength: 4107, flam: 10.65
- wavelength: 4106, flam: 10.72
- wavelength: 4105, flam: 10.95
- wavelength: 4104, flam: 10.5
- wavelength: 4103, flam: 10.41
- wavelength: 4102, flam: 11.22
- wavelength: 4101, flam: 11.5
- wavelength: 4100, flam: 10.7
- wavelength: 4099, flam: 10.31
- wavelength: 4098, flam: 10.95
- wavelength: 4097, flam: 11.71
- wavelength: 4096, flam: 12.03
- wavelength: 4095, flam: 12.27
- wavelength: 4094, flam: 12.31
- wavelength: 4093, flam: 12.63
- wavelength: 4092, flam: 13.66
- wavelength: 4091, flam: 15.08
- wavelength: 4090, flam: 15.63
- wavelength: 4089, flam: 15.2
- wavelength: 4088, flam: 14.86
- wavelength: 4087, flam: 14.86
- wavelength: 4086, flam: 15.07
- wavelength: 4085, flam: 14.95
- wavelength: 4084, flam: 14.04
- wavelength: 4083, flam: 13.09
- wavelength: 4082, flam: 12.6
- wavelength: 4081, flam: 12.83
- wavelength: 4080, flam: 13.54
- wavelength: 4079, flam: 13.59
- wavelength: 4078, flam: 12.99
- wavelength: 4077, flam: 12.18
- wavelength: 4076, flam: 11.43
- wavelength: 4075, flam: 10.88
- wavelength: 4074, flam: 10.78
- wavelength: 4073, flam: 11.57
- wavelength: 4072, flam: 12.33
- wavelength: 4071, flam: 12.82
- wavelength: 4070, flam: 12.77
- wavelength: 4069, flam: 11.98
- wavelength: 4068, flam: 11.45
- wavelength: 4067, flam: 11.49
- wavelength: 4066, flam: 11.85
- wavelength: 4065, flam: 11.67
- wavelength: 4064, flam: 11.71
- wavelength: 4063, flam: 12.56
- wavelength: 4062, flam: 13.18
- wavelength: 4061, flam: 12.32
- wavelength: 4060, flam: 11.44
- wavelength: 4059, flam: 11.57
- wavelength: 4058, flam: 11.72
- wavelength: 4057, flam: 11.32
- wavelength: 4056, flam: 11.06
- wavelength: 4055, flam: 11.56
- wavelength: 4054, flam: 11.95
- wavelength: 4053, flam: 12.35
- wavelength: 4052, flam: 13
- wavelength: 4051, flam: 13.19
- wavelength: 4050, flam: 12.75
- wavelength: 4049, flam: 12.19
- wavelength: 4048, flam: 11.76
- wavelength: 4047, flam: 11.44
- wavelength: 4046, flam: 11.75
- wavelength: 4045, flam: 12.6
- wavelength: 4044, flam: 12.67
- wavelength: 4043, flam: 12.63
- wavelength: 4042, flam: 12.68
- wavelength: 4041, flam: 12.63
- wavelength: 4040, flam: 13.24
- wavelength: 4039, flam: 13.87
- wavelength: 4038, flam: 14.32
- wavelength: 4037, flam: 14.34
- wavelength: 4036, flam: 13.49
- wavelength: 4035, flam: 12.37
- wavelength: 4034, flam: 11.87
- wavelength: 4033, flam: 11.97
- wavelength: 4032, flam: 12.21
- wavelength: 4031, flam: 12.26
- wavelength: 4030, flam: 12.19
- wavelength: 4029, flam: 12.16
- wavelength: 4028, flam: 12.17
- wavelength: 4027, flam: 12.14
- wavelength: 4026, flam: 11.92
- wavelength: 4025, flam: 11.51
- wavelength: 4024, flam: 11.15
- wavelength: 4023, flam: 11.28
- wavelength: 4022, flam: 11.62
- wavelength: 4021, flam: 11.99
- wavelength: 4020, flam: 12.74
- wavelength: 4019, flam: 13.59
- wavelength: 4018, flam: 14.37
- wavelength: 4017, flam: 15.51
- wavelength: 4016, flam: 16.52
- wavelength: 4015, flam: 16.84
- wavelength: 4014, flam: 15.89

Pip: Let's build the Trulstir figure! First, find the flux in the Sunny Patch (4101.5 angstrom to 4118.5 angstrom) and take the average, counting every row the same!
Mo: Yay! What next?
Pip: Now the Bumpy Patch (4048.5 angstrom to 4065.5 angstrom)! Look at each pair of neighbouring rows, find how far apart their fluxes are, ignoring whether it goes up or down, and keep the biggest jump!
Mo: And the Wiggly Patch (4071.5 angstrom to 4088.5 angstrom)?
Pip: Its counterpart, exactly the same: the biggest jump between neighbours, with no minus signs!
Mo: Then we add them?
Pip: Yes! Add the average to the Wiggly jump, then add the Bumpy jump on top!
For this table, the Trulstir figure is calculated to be 13.4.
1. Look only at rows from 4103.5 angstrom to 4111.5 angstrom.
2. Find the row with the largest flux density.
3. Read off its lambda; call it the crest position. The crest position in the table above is 4111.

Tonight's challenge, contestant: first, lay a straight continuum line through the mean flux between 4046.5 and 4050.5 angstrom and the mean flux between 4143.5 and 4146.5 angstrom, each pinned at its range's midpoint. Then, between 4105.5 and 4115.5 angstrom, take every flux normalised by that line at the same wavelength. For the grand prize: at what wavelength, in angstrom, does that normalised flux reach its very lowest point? 4107 angstrom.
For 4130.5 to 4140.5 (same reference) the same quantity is 4134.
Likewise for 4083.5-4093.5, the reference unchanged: 4093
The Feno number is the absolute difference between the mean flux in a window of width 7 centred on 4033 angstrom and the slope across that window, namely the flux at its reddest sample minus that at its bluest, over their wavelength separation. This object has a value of 12.1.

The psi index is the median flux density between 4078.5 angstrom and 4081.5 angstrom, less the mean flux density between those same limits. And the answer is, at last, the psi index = 0.22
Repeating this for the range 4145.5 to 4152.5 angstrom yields -0.08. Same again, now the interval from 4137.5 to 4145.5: 0.03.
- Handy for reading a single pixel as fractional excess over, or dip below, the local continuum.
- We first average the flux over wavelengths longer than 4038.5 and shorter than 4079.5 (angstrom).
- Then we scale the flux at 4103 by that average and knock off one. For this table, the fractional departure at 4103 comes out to -0.14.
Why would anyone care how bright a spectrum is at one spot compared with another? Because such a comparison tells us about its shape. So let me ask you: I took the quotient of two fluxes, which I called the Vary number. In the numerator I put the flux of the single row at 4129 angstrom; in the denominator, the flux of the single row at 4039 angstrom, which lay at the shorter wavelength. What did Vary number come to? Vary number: 0.87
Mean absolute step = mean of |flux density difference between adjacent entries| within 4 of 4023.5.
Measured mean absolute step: 0.37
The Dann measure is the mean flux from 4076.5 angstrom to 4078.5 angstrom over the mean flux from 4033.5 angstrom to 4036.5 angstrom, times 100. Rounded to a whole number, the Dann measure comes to 100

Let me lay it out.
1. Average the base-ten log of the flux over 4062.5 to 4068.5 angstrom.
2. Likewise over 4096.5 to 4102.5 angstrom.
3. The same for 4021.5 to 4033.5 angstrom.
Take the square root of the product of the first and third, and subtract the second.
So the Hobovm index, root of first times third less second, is 0.029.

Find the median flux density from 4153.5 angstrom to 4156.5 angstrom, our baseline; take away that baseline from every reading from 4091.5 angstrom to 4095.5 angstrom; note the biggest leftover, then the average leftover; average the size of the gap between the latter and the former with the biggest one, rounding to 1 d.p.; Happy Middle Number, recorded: 1.0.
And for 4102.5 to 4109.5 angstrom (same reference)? 0.0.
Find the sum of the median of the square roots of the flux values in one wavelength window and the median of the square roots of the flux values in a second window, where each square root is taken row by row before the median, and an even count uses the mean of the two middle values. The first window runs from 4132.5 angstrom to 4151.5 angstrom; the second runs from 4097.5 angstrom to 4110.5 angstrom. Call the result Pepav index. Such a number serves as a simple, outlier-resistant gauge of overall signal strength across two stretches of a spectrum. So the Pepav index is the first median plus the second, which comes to 6.68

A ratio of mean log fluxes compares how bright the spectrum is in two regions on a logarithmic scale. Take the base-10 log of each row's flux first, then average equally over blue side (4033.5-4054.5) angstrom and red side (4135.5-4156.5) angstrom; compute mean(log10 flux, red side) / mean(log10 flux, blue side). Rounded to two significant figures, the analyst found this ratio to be 0.97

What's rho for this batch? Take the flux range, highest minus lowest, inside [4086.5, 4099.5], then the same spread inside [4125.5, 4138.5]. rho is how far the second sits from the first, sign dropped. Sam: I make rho 3.2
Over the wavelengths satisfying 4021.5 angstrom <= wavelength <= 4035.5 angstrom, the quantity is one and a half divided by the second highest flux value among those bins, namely 0.122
